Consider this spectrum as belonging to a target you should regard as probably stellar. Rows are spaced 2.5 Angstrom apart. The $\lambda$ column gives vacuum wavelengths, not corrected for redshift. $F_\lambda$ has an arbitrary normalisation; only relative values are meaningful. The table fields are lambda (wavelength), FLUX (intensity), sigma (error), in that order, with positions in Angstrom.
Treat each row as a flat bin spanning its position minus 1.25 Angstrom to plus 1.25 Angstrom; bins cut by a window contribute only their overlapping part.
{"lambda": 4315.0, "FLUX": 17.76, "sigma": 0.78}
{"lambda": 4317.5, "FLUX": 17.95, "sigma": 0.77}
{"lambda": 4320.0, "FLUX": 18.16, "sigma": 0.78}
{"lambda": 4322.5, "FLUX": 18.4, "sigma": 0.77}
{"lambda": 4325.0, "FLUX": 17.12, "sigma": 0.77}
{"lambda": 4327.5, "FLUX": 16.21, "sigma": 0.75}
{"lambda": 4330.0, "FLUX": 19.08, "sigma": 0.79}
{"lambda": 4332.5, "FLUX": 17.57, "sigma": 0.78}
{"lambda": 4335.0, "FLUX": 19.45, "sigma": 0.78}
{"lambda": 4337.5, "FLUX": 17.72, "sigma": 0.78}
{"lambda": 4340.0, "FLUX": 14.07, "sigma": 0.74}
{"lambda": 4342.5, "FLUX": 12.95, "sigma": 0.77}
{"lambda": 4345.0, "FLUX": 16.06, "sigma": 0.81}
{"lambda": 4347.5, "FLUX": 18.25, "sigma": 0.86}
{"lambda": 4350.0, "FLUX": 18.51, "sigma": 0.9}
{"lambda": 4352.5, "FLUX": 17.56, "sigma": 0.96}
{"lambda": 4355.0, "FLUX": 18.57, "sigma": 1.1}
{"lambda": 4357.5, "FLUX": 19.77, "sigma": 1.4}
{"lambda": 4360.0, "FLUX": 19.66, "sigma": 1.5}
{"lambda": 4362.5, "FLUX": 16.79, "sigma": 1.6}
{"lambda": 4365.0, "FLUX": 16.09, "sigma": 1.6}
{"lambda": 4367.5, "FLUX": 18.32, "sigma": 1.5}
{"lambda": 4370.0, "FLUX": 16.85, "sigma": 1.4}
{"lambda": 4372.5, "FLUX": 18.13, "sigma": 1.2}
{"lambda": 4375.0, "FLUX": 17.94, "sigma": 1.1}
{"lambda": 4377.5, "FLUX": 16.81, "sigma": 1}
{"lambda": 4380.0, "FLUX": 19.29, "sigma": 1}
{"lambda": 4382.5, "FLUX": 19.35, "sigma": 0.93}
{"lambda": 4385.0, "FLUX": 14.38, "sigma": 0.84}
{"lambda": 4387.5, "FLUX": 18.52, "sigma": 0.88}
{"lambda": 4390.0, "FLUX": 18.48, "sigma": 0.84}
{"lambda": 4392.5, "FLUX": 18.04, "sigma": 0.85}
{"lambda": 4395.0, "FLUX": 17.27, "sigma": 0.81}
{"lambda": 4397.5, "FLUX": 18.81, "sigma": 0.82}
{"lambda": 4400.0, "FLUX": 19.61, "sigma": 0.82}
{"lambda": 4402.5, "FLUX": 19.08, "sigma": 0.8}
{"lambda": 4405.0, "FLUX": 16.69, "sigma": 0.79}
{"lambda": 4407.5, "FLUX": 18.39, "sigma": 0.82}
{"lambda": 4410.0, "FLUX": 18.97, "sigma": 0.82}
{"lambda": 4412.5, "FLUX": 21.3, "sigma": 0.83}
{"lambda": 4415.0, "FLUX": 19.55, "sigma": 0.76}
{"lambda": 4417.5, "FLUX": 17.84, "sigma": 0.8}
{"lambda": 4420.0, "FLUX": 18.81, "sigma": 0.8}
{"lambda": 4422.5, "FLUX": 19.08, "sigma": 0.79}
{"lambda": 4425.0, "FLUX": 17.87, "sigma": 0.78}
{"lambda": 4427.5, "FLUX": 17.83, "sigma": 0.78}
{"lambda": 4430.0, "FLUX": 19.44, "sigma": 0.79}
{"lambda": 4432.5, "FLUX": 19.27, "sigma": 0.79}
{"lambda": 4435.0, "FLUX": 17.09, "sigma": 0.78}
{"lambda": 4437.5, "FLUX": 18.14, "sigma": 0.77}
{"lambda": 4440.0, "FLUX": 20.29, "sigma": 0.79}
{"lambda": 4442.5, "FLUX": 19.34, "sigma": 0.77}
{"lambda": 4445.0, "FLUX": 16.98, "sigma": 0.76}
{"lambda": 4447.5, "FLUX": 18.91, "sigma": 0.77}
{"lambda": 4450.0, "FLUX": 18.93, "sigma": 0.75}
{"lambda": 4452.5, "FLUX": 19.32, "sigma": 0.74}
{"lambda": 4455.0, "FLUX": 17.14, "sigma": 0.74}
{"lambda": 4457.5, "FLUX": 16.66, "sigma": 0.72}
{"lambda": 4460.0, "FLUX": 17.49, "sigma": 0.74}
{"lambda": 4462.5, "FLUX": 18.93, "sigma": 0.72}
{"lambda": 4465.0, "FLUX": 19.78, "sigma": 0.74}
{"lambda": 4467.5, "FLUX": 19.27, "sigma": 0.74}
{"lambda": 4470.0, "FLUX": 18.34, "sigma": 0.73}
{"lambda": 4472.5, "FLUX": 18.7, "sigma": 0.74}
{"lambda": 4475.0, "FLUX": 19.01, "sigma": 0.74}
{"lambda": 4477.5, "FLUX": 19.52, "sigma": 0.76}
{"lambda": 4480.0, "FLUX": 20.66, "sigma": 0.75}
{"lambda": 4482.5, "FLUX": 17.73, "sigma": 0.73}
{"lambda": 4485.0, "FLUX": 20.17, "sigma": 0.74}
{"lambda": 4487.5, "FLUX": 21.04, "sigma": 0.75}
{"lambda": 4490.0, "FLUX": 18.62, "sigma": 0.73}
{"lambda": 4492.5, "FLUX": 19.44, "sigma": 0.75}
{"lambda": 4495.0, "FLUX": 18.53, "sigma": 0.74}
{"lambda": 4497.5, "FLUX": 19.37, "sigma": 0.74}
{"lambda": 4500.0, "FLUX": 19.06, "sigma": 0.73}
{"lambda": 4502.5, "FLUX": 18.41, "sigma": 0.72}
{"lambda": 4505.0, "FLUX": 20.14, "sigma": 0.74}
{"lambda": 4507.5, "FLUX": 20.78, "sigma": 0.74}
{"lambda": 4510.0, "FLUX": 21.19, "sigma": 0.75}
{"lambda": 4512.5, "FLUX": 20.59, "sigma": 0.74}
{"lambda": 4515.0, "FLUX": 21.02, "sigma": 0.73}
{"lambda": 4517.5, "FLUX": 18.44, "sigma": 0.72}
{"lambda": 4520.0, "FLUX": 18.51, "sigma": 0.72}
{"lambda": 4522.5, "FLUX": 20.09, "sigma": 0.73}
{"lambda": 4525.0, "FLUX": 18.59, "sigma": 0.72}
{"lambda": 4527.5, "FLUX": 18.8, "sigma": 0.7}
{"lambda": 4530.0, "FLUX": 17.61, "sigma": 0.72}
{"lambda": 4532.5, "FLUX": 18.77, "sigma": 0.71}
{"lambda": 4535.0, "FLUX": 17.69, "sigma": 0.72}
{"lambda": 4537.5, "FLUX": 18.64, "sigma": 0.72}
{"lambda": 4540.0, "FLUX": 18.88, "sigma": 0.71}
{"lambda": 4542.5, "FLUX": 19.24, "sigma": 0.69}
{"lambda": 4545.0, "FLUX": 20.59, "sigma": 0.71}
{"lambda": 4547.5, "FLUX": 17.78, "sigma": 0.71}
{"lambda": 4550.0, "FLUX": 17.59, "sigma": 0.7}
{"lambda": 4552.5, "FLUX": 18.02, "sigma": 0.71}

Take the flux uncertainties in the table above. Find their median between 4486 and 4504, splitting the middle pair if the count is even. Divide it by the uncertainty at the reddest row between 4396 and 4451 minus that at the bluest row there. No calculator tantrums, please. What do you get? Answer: -11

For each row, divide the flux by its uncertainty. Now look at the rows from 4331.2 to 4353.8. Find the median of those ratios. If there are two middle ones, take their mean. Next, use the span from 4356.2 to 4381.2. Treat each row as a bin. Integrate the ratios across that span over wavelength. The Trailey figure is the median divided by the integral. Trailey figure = 0.059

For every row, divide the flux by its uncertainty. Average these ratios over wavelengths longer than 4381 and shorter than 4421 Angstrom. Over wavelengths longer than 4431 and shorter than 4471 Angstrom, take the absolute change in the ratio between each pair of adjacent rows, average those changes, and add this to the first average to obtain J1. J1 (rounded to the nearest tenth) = 23.8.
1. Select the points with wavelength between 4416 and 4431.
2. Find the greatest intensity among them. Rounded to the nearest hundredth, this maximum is 19.44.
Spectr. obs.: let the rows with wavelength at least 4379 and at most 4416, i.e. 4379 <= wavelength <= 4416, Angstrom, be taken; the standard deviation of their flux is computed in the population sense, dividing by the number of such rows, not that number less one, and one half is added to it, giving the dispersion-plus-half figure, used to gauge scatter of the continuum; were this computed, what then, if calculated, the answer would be 2.0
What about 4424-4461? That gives 1.6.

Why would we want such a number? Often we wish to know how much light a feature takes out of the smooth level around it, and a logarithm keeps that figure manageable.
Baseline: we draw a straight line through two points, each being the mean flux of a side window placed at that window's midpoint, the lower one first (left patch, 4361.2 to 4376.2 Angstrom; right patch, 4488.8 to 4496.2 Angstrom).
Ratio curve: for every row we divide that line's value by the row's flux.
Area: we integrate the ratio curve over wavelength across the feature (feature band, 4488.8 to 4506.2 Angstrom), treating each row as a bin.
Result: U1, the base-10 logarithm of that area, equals 1.24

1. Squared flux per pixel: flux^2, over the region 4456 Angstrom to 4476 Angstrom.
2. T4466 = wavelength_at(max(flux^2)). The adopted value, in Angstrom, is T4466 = 4465.0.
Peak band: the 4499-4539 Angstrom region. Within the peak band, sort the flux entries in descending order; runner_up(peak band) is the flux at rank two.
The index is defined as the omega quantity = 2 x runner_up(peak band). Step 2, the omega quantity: 42.0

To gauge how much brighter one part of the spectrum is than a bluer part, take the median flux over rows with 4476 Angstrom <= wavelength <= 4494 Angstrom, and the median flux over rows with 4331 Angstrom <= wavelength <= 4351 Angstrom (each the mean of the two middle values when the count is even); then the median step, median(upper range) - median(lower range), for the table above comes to 1.9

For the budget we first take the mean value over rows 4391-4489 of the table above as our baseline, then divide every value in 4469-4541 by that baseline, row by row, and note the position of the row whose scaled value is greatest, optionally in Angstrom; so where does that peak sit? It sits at 4510.0 Angstrom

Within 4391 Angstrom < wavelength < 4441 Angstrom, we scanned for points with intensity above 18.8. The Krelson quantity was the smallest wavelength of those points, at 4397.5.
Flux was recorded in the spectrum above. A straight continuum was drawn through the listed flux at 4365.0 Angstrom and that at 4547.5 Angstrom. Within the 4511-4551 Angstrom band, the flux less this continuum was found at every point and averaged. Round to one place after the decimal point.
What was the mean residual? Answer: 1.3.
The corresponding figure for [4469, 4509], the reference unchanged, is 2.1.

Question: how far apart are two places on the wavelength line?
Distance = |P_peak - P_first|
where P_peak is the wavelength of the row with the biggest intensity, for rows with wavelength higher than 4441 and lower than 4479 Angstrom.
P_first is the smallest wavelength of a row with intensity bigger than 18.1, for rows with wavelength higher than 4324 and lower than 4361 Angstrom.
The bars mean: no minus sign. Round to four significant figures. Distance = 135.0 Angstrom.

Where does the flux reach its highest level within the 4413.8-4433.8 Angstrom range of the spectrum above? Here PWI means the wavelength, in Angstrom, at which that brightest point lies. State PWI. 4415.0 Angstrom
